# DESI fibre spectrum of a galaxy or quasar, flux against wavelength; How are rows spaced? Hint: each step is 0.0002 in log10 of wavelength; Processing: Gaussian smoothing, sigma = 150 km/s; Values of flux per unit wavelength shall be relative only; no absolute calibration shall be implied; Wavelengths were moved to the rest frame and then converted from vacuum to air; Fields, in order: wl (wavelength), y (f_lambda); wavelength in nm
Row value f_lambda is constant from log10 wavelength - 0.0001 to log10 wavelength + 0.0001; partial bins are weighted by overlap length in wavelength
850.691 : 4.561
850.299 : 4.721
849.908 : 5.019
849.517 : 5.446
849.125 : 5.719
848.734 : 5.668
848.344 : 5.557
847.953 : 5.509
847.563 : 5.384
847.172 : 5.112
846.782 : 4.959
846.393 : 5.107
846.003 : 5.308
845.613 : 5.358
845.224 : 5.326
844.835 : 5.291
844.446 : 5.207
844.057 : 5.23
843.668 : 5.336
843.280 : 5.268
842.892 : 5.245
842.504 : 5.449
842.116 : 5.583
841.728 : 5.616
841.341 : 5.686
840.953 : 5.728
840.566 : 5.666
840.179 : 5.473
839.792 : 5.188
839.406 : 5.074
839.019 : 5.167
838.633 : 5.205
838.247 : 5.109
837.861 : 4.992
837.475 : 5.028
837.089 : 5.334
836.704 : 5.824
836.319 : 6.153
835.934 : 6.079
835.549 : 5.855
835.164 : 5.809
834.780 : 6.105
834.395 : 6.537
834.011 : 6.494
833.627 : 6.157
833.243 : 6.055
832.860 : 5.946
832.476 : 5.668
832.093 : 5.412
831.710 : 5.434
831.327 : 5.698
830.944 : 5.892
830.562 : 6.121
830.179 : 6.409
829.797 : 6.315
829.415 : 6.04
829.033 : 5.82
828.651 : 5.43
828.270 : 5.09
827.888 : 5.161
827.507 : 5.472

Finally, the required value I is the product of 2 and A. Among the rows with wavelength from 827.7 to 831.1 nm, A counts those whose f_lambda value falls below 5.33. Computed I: 4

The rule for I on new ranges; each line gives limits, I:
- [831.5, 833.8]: 0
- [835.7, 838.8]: 8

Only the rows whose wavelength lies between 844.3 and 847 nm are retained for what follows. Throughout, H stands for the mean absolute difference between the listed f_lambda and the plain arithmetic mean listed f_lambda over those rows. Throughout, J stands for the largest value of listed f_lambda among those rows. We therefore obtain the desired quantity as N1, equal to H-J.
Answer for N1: -5.2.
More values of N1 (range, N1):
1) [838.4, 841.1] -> -5.5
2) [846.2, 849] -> -5.4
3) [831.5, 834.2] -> -6.2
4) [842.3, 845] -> -5.4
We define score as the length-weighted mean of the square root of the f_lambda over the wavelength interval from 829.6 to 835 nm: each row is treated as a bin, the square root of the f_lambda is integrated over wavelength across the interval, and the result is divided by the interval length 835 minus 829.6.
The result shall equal 2.45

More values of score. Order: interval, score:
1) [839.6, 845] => 2.33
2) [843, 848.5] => 2.30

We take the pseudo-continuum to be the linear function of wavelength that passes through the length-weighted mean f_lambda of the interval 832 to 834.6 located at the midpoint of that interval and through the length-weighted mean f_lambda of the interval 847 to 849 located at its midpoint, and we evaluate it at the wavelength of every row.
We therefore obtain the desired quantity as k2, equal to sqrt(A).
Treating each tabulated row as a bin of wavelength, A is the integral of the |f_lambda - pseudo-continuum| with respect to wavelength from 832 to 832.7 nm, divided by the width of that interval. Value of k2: 0.72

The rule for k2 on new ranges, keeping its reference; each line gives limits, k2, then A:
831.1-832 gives 0.76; 0.6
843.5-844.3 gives 0.59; 0.4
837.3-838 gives 0.93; 0.9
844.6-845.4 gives 0.53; 0.3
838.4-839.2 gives 0.81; 0.7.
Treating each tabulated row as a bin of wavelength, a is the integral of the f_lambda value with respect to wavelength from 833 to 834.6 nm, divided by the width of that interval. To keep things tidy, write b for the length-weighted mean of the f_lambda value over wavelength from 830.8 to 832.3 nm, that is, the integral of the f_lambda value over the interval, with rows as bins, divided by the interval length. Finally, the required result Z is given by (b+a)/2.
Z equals 5.95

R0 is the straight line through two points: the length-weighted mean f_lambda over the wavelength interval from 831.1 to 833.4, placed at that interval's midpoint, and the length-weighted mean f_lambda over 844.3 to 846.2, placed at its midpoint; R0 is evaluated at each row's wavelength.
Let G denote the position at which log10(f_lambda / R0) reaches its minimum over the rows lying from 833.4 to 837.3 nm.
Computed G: 837.089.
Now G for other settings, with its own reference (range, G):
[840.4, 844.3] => 842.892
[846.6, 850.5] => 850.299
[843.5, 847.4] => 846.782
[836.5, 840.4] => 837.861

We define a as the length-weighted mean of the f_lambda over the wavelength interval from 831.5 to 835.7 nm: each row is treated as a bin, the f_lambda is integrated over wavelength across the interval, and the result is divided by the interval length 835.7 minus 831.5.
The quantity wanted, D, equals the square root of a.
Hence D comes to 2.44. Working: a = 5.95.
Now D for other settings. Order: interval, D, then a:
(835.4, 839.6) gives 2.33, 5.43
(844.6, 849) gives 2.31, 5.33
